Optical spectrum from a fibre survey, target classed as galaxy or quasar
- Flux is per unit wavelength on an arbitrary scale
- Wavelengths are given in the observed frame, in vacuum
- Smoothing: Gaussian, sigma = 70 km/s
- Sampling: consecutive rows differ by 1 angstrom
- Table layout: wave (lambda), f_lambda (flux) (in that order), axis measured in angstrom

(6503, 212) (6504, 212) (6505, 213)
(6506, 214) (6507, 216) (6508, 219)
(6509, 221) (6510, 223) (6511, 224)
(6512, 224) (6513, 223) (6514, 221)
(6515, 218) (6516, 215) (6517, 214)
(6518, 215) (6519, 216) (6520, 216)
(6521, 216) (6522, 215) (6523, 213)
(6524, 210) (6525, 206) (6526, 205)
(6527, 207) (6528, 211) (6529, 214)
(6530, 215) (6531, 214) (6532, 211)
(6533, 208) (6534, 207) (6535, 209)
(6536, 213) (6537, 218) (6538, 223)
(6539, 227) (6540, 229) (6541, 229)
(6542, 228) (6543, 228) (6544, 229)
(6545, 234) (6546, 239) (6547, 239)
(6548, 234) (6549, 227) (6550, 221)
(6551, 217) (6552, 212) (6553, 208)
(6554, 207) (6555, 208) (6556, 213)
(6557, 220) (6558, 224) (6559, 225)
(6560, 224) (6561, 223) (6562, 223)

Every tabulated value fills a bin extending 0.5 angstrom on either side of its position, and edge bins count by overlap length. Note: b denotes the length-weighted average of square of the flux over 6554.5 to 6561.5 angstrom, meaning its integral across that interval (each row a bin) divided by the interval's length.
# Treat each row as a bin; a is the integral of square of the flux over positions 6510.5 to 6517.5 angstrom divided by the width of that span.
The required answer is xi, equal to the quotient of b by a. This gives 1.00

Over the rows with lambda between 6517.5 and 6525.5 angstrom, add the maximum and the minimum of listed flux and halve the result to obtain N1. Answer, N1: 211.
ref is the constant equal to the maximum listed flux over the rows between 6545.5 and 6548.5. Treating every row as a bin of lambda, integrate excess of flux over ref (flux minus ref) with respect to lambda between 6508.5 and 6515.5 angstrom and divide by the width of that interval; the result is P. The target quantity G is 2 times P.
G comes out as -34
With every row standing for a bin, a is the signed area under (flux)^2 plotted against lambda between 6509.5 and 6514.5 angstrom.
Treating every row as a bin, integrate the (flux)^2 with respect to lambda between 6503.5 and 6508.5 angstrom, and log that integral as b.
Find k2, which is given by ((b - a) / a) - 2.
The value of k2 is -2.07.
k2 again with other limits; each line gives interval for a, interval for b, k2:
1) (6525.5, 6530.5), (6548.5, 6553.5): -1.94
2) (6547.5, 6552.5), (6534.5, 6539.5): -2.04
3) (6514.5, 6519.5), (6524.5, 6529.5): -2.06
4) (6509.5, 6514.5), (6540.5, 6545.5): -1.94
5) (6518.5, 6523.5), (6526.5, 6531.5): -2.03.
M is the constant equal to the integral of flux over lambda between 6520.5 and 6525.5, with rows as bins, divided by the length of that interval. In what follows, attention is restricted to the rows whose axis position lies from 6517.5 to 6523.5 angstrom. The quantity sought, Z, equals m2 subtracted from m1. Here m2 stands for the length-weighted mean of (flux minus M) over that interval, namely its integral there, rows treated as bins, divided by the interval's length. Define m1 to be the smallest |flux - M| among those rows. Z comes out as -2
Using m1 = 1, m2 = 3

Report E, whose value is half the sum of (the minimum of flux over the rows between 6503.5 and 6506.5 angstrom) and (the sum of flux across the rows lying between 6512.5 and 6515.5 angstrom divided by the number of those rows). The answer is 216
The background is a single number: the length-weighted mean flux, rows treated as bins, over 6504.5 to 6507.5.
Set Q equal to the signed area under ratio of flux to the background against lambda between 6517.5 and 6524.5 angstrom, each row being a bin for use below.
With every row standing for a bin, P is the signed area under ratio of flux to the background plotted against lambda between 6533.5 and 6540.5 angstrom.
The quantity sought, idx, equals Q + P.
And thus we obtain 14.1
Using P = 7.12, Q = 7.00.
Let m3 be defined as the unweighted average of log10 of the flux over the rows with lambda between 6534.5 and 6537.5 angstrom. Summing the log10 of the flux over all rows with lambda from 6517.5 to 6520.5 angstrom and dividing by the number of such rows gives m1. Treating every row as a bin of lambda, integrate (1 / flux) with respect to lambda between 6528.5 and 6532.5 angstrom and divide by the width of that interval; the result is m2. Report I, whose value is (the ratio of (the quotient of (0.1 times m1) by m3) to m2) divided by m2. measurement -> 4567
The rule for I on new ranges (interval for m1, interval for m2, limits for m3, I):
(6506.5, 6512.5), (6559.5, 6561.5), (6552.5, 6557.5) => 5038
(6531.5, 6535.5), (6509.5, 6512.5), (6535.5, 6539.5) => 4953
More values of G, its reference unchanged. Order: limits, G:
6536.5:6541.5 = -28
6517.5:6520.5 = -47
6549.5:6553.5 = -49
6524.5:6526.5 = -67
